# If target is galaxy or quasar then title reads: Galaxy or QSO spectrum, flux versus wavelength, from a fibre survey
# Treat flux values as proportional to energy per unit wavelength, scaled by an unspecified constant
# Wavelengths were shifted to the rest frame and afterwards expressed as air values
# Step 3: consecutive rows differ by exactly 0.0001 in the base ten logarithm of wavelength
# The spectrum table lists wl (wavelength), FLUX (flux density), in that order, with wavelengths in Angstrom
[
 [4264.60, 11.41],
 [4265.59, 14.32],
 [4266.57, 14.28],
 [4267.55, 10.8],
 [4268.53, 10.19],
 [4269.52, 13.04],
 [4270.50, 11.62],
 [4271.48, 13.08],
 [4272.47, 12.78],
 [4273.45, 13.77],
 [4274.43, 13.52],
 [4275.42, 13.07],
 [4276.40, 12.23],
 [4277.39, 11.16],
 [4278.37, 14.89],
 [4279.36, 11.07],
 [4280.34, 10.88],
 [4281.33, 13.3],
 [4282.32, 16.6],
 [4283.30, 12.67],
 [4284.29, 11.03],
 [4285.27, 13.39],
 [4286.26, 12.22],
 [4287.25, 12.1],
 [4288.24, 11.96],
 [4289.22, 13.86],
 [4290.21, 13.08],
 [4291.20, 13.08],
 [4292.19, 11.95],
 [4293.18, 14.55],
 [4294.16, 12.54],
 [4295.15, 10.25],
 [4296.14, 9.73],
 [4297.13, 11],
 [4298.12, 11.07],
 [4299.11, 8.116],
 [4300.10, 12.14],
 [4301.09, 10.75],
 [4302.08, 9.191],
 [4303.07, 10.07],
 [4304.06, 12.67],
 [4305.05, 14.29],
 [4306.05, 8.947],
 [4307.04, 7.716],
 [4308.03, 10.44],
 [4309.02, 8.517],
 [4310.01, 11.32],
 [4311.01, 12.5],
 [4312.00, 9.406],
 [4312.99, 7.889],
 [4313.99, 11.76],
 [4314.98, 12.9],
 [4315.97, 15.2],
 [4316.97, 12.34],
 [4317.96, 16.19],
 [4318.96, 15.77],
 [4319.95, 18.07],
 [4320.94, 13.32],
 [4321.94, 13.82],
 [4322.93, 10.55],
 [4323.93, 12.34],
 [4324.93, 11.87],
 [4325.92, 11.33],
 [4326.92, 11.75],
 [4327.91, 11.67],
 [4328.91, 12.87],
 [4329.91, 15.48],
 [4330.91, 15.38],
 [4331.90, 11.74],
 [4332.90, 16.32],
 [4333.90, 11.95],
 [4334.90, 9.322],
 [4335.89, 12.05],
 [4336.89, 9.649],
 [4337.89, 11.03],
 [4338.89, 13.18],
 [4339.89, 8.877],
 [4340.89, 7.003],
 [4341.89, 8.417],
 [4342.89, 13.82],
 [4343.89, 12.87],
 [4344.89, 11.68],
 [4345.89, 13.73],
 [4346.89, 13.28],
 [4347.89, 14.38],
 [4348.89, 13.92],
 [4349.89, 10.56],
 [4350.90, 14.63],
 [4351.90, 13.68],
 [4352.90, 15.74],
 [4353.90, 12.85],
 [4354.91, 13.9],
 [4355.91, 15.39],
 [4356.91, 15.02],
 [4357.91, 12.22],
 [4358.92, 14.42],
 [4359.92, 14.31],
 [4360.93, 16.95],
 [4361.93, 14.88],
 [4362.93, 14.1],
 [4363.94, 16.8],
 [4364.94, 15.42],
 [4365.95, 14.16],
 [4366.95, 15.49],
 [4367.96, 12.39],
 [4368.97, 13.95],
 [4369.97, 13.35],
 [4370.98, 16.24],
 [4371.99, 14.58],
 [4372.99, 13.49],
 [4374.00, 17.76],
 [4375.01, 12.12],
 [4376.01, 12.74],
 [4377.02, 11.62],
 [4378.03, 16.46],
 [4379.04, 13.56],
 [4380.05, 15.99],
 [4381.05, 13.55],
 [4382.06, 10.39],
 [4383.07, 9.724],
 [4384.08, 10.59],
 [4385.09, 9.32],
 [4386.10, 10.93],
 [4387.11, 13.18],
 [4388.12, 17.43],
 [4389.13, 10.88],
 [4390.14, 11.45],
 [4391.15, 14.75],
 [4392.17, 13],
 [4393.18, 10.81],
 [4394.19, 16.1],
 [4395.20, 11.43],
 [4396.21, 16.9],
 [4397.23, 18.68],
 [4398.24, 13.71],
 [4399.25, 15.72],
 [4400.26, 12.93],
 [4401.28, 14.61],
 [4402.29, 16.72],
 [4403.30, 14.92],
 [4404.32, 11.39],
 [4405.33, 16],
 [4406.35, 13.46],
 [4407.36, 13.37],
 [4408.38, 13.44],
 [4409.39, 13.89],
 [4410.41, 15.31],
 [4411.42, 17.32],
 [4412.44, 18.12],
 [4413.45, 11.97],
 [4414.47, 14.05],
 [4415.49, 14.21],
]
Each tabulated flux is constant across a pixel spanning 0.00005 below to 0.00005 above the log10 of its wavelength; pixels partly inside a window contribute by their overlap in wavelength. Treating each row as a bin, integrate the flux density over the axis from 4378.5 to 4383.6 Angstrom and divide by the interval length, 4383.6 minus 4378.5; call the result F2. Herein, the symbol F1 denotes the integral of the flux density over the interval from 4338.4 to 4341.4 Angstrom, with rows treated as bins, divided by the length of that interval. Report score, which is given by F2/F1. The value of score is 1.31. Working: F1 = 9.7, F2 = 12.7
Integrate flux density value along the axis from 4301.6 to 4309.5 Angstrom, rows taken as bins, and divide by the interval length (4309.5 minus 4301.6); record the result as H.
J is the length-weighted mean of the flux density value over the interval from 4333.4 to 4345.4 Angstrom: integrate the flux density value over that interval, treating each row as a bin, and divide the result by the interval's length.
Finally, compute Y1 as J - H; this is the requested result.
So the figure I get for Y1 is 0.6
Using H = 10.2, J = 10.8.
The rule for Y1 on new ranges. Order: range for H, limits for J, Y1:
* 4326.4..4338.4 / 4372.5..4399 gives 0.9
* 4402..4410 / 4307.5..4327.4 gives -1.7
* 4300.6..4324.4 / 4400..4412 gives 2.6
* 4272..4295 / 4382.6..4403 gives 0.6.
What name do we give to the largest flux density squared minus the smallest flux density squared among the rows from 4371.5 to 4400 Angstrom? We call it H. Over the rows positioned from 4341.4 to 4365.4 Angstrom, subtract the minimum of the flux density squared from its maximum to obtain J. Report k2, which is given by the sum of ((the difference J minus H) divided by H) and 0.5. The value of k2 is 0.33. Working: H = 262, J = 216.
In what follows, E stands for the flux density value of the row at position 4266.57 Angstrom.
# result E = 14.28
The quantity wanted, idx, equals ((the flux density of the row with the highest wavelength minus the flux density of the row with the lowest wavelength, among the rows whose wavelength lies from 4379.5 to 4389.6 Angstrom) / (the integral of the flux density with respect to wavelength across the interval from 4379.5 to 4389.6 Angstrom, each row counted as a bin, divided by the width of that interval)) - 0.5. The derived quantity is -0.92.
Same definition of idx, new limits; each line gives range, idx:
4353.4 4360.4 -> -0.40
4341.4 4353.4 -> 0.06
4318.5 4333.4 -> -0.46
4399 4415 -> -0.61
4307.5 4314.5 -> -0.37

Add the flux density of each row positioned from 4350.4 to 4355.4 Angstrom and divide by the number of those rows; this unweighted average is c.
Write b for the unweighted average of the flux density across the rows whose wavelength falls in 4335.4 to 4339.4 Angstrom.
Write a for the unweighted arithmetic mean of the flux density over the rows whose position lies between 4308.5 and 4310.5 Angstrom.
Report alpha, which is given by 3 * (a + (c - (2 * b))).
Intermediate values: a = 9.9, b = 11.5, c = 14.2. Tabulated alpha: 3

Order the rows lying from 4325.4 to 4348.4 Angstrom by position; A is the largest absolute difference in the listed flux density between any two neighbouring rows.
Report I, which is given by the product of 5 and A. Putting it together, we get 27.0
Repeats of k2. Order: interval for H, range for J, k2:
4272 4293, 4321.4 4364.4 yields 1.02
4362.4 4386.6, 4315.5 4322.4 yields 0.26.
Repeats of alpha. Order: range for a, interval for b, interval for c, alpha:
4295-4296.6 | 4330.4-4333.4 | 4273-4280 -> -18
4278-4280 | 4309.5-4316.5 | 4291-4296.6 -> 6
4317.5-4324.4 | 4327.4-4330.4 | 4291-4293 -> 0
